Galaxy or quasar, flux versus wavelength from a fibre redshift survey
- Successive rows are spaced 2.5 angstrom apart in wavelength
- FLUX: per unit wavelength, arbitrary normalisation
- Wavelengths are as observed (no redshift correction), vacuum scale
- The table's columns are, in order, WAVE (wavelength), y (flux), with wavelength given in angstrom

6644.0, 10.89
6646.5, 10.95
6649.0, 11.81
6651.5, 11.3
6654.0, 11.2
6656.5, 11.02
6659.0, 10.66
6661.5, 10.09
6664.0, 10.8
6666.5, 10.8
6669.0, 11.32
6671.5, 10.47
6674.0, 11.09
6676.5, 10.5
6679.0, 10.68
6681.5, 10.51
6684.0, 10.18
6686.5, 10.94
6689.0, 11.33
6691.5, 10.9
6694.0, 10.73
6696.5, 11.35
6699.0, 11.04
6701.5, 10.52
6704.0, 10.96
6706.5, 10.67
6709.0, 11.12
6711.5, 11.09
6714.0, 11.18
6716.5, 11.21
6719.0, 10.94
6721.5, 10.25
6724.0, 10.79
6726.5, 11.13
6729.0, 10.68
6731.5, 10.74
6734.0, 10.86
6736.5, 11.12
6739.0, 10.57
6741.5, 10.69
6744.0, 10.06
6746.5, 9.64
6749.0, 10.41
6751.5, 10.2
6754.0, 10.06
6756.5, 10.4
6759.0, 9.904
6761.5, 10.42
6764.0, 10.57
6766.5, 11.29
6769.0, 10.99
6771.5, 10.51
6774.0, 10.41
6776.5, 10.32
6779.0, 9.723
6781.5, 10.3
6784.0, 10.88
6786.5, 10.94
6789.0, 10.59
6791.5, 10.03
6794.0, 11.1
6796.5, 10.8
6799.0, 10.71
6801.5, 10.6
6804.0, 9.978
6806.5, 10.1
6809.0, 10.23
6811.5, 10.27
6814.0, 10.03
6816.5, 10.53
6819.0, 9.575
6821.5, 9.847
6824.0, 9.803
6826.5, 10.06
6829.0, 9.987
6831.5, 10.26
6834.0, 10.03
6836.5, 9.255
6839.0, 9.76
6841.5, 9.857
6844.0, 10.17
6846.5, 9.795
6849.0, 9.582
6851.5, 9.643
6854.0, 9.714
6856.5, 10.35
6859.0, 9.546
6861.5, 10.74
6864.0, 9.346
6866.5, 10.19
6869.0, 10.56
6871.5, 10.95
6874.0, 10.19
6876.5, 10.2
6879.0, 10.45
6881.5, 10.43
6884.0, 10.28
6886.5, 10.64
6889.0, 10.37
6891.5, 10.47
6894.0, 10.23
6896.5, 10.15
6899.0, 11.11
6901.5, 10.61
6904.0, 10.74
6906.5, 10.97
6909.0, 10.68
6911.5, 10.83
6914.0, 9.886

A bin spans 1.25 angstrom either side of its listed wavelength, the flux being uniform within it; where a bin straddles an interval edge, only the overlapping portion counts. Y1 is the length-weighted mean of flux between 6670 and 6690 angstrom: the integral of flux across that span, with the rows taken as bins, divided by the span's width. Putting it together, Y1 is 10.7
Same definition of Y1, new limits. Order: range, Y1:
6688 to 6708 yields 10.9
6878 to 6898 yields 10.4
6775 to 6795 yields 10.5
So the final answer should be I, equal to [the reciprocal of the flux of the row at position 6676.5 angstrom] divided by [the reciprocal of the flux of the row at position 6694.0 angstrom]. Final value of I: 1.02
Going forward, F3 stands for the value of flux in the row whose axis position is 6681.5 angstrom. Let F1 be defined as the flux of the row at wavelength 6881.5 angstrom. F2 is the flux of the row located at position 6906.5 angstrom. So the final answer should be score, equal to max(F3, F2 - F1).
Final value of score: 10.5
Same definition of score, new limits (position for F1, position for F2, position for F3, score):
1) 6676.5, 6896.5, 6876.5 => 10.2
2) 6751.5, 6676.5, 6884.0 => 10.3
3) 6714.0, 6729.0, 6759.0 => 9.9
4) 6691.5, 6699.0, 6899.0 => 11.1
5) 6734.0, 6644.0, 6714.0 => 11.2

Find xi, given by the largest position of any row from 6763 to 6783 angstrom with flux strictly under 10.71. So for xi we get 6781.5 angstrom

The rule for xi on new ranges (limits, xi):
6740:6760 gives 6759.0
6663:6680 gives 6679.0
